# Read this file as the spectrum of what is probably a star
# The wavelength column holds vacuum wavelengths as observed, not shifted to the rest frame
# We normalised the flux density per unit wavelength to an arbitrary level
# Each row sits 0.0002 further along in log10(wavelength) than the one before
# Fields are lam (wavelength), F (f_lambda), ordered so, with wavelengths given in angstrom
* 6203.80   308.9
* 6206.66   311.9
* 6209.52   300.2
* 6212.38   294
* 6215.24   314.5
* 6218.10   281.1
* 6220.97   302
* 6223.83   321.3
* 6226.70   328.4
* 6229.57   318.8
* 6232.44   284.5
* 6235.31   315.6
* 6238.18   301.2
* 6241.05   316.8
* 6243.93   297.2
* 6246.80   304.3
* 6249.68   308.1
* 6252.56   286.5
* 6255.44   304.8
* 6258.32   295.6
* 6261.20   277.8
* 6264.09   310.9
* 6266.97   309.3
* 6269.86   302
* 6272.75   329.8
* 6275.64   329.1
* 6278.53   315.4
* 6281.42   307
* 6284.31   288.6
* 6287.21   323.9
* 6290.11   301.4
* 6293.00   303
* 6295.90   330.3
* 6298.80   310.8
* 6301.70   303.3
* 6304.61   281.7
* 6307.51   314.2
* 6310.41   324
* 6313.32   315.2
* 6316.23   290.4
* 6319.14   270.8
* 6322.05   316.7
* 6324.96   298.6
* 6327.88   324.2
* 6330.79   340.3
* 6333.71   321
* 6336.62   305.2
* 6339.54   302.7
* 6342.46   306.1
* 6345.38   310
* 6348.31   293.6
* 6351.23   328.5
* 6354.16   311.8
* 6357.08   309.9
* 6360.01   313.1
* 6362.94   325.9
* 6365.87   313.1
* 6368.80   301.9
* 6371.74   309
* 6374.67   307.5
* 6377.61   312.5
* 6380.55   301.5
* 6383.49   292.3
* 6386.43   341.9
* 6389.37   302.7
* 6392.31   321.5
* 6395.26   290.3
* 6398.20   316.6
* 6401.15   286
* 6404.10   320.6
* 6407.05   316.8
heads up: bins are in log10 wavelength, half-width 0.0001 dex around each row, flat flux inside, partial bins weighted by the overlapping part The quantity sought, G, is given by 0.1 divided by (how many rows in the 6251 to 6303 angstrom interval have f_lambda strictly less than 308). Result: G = 0.0100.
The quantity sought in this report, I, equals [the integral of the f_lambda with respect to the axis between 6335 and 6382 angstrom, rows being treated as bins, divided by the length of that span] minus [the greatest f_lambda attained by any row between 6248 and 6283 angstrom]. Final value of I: -20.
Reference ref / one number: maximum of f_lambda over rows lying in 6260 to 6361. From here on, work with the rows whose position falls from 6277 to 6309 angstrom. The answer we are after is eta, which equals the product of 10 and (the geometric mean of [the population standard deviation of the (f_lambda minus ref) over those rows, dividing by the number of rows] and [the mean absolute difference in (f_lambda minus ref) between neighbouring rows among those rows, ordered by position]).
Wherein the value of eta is 162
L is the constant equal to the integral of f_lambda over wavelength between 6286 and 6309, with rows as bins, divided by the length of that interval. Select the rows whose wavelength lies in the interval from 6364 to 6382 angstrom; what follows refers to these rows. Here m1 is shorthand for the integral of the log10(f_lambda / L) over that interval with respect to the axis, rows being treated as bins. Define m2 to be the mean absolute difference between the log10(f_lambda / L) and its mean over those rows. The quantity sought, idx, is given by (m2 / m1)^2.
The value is 0.15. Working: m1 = -0.01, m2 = 0.006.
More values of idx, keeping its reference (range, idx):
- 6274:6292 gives 0.10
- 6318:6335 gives 0.11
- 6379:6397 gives 2.72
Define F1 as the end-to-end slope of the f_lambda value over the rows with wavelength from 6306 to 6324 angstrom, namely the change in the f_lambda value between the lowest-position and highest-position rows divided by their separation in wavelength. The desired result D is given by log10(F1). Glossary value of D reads -0.8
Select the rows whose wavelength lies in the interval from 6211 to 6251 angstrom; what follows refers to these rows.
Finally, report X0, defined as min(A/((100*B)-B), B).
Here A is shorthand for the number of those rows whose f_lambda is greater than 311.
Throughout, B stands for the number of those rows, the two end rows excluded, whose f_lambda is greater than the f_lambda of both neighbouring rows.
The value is 0.015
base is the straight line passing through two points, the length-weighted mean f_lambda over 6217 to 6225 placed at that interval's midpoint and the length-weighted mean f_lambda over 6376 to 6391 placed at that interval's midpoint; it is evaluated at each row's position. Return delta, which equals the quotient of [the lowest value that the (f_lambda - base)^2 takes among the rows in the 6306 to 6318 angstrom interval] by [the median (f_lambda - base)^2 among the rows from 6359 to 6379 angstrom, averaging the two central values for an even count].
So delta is 4.4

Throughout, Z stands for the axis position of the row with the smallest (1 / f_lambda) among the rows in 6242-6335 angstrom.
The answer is 6330.79 angstrom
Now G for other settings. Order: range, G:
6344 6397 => 0.0143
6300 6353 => 0.0111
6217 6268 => 0.0100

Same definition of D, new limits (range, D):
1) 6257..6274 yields 0.4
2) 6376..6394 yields -0.2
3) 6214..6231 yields -0.5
